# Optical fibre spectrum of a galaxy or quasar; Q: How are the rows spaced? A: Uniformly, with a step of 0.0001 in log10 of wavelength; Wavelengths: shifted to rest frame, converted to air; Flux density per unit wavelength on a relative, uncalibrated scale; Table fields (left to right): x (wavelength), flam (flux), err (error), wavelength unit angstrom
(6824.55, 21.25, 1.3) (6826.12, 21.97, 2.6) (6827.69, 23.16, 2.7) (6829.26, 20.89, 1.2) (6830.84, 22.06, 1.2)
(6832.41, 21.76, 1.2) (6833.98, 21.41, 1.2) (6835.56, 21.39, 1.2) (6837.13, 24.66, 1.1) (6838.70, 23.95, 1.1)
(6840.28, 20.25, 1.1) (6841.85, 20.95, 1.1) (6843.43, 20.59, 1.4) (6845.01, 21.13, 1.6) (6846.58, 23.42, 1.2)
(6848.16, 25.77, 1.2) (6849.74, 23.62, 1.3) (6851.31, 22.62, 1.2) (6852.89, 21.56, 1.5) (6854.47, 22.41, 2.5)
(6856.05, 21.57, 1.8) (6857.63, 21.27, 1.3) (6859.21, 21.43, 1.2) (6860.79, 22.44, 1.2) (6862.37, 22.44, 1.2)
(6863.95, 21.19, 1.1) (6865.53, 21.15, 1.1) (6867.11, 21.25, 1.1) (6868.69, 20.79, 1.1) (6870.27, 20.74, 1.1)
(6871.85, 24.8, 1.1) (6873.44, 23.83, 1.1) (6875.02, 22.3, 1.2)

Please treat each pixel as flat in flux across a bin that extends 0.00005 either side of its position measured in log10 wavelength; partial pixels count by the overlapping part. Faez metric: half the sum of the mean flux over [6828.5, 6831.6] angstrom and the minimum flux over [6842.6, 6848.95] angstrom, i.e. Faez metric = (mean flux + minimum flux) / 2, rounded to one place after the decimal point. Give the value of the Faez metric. 21.0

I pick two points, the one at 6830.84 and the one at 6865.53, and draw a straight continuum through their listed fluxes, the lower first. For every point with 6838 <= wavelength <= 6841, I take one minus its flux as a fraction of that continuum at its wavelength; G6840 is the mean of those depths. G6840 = -0.012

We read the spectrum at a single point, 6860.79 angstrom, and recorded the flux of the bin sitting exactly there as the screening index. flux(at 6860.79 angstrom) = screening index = 22.44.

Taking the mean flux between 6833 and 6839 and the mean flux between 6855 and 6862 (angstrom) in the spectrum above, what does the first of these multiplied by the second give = 495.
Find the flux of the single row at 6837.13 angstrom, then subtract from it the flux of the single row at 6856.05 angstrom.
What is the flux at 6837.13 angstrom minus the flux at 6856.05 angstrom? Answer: 3.1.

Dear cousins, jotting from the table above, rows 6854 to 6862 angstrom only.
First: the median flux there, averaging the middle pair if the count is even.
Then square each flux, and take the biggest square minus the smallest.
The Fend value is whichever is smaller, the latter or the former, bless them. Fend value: 21.6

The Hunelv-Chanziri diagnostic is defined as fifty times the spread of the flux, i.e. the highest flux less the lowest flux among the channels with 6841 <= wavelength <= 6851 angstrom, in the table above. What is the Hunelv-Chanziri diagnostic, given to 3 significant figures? 259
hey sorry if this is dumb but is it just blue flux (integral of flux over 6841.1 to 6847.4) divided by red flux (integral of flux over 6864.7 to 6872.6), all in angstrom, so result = 0.79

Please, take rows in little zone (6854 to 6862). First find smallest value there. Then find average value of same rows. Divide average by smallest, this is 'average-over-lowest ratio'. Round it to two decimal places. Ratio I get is 1.03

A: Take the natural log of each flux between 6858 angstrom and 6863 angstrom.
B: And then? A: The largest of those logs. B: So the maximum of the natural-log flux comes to 3.11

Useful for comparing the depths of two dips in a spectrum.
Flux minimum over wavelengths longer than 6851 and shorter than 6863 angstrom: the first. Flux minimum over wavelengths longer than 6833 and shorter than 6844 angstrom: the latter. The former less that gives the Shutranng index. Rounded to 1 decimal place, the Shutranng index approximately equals 1.0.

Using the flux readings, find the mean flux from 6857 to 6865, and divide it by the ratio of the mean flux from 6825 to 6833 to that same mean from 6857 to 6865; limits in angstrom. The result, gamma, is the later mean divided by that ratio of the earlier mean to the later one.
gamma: 21.5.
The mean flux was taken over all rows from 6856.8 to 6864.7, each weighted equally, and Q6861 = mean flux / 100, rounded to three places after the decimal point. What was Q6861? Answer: 0.218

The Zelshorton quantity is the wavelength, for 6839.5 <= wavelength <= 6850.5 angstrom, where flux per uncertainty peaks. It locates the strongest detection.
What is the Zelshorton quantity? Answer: 6848.16 angstrom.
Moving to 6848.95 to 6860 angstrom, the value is 6851.31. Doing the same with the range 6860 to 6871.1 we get 6867.11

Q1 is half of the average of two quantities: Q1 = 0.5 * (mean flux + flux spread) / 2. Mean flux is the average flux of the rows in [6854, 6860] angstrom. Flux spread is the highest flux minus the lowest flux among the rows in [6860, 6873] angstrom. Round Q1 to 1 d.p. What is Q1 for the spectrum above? 6.4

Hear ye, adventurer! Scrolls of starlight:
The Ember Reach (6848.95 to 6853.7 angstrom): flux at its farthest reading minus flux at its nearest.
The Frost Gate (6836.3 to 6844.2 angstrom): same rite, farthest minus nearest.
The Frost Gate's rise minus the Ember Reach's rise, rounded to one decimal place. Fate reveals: -2.0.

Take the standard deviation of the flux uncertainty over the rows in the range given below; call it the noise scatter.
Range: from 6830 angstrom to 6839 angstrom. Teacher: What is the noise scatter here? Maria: 0.05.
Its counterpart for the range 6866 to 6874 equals 0.00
